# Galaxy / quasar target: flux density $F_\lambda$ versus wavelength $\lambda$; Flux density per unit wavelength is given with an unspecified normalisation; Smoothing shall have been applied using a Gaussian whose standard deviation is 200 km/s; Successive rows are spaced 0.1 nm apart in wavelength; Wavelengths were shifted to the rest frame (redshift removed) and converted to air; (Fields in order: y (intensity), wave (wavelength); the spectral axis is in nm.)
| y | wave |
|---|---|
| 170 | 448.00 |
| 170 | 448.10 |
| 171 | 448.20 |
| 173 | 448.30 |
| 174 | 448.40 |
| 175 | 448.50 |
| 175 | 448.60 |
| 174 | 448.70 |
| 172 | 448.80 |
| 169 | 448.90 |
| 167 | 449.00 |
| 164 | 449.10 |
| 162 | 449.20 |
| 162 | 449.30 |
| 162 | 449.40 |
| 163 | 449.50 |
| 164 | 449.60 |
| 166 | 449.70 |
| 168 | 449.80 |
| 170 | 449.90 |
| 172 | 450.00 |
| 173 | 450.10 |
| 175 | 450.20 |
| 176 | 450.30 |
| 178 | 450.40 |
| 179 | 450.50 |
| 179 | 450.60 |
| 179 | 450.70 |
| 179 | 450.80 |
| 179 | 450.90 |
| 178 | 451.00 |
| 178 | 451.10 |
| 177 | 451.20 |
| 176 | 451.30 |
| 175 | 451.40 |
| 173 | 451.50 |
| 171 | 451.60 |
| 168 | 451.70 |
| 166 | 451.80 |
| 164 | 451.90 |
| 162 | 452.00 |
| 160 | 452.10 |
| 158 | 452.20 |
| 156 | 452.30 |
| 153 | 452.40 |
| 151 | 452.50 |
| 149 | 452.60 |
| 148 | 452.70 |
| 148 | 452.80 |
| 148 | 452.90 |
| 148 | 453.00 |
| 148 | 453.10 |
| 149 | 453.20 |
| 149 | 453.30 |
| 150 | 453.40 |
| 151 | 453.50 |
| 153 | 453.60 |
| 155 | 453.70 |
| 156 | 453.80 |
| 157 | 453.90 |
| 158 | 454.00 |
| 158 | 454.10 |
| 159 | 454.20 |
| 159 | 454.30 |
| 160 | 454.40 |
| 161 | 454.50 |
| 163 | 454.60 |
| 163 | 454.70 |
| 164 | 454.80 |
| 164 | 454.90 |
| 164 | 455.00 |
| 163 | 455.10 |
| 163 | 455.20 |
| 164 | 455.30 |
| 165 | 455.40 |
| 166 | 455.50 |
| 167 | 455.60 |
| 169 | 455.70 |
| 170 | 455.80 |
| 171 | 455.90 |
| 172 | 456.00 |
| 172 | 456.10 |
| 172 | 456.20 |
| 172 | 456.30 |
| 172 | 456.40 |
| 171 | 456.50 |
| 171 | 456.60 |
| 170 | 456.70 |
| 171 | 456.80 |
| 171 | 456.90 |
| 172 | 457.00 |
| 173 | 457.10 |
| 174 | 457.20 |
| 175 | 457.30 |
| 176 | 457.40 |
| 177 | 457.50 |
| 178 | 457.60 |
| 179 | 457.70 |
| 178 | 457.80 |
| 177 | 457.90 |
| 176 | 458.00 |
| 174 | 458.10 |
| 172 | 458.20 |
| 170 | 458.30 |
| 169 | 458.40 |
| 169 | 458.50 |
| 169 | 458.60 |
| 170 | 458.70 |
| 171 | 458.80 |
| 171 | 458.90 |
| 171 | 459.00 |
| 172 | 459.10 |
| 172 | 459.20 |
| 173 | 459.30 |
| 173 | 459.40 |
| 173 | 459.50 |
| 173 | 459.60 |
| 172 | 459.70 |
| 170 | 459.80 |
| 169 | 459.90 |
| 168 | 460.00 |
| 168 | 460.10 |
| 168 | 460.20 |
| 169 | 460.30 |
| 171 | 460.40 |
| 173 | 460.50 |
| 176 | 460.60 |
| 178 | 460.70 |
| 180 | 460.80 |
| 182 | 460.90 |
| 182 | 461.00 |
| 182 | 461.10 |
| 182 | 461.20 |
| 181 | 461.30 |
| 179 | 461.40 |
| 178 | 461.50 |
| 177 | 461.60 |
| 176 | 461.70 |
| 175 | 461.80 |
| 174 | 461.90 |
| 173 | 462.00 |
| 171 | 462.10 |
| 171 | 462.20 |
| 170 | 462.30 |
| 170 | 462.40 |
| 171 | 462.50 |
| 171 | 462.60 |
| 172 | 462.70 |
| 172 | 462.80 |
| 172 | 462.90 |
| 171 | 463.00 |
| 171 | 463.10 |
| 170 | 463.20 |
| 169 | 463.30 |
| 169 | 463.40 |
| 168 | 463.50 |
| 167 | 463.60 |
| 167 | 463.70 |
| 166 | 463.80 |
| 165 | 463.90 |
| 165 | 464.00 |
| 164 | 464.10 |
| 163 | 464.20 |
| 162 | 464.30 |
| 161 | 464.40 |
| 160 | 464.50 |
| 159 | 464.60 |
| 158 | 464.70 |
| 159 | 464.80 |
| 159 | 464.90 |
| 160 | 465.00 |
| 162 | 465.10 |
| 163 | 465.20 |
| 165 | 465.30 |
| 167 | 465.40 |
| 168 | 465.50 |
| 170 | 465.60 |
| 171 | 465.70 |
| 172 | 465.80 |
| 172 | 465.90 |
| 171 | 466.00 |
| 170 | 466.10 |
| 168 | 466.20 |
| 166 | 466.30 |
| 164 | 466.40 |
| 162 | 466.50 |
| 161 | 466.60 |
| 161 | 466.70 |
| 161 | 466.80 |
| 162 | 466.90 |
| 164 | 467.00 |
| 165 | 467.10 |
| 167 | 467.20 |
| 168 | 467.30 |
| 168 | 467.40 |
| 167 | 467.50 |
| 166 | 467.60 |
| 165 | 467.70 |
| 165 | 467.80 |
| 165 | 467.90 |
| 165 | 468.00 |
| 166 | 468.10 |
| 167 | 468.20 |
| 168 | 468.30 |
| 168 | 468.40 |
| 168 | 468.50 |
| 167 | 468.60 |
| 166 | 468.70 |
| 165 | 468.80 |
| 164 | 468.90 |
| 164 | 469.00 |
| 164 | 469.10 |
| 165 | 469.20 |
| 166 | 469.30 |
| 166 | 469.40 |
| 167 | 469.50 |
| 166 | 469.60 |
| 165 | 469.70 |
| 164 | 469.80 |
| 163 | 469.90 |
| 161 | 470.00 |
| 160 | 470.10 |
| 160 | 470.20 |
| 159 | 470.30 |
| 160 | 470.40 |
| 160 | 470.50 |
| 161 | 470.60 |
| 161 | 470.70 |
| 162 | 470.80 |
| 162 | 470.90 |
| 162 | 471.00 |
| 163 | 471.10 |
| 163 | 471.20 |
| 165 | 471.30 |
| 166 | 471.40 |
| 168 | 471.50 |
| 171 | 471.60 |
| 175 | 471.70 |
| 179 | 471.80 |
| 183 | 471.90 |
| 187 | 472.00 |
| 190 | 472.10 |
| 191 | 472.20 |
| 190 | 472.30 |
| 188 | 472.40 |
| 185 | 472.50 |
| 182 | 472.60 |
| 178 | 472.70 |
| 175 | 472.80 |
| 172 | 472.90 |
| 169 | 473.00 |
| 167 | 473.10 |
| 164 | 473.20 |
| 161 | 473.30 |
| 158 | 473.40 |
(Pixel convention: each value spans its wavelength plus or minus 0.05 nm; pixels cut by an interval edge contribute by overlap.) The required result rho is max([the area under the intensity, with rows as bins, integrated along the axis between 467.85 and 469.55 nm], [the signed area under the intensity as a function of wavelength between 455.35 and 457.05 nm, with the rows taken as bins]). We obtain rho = 289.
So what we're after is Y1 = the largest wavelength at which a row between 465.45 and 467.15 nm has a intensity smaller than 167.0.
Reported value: 467.10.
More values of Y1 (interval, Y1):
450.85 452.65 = 452.60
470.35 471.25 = 471.20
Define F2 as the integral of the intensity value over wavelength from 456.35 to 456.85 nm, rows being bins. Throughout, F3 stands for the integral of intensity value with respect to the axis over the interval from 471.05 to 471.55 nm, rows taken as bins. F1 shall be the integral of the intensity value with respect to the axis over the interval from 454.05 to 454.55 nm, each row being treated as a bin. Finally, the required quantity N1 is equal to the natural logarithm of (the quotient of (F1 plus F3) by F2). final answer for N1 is 0.640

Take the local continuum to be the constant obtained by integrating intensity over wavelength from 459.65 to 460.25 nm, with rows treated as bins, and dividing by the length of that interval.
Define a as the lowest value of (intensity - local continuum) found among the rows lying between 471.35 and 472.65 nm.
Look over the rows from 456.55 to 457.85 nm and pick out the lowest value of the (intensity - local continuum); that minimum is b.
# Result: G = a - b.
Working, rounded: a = -3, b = 1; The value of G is -4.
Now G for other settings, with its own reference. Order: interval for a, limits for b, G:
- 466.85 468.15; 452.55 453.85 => 14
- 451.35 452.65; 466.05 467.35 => -12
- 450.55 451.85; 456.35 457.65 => -4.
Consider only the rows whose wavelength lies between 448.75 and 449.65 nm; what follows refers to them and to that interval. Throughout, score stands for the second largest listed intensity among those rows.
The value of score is 169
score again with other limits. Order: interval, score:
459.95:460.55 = 171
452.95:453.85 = 155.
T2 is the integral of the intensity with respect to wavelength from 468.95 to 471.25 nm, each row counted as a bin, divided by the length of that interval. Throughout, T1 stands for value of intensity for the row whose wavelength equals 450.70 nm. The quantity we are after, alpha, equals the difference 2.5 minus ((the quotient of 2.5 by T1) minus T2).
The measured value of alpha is 165.3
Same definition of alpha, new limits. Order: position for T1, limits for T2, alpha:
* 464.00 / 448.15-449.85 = 170.8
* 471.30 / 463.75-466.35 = 167.3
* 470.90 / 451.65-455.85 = 160.7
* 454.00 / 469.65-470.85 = 163.8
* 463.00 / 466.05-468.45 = 167.9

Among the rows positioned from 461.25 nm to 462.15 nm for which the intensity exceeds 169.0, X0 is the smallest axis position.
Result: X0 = 461.30 nm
